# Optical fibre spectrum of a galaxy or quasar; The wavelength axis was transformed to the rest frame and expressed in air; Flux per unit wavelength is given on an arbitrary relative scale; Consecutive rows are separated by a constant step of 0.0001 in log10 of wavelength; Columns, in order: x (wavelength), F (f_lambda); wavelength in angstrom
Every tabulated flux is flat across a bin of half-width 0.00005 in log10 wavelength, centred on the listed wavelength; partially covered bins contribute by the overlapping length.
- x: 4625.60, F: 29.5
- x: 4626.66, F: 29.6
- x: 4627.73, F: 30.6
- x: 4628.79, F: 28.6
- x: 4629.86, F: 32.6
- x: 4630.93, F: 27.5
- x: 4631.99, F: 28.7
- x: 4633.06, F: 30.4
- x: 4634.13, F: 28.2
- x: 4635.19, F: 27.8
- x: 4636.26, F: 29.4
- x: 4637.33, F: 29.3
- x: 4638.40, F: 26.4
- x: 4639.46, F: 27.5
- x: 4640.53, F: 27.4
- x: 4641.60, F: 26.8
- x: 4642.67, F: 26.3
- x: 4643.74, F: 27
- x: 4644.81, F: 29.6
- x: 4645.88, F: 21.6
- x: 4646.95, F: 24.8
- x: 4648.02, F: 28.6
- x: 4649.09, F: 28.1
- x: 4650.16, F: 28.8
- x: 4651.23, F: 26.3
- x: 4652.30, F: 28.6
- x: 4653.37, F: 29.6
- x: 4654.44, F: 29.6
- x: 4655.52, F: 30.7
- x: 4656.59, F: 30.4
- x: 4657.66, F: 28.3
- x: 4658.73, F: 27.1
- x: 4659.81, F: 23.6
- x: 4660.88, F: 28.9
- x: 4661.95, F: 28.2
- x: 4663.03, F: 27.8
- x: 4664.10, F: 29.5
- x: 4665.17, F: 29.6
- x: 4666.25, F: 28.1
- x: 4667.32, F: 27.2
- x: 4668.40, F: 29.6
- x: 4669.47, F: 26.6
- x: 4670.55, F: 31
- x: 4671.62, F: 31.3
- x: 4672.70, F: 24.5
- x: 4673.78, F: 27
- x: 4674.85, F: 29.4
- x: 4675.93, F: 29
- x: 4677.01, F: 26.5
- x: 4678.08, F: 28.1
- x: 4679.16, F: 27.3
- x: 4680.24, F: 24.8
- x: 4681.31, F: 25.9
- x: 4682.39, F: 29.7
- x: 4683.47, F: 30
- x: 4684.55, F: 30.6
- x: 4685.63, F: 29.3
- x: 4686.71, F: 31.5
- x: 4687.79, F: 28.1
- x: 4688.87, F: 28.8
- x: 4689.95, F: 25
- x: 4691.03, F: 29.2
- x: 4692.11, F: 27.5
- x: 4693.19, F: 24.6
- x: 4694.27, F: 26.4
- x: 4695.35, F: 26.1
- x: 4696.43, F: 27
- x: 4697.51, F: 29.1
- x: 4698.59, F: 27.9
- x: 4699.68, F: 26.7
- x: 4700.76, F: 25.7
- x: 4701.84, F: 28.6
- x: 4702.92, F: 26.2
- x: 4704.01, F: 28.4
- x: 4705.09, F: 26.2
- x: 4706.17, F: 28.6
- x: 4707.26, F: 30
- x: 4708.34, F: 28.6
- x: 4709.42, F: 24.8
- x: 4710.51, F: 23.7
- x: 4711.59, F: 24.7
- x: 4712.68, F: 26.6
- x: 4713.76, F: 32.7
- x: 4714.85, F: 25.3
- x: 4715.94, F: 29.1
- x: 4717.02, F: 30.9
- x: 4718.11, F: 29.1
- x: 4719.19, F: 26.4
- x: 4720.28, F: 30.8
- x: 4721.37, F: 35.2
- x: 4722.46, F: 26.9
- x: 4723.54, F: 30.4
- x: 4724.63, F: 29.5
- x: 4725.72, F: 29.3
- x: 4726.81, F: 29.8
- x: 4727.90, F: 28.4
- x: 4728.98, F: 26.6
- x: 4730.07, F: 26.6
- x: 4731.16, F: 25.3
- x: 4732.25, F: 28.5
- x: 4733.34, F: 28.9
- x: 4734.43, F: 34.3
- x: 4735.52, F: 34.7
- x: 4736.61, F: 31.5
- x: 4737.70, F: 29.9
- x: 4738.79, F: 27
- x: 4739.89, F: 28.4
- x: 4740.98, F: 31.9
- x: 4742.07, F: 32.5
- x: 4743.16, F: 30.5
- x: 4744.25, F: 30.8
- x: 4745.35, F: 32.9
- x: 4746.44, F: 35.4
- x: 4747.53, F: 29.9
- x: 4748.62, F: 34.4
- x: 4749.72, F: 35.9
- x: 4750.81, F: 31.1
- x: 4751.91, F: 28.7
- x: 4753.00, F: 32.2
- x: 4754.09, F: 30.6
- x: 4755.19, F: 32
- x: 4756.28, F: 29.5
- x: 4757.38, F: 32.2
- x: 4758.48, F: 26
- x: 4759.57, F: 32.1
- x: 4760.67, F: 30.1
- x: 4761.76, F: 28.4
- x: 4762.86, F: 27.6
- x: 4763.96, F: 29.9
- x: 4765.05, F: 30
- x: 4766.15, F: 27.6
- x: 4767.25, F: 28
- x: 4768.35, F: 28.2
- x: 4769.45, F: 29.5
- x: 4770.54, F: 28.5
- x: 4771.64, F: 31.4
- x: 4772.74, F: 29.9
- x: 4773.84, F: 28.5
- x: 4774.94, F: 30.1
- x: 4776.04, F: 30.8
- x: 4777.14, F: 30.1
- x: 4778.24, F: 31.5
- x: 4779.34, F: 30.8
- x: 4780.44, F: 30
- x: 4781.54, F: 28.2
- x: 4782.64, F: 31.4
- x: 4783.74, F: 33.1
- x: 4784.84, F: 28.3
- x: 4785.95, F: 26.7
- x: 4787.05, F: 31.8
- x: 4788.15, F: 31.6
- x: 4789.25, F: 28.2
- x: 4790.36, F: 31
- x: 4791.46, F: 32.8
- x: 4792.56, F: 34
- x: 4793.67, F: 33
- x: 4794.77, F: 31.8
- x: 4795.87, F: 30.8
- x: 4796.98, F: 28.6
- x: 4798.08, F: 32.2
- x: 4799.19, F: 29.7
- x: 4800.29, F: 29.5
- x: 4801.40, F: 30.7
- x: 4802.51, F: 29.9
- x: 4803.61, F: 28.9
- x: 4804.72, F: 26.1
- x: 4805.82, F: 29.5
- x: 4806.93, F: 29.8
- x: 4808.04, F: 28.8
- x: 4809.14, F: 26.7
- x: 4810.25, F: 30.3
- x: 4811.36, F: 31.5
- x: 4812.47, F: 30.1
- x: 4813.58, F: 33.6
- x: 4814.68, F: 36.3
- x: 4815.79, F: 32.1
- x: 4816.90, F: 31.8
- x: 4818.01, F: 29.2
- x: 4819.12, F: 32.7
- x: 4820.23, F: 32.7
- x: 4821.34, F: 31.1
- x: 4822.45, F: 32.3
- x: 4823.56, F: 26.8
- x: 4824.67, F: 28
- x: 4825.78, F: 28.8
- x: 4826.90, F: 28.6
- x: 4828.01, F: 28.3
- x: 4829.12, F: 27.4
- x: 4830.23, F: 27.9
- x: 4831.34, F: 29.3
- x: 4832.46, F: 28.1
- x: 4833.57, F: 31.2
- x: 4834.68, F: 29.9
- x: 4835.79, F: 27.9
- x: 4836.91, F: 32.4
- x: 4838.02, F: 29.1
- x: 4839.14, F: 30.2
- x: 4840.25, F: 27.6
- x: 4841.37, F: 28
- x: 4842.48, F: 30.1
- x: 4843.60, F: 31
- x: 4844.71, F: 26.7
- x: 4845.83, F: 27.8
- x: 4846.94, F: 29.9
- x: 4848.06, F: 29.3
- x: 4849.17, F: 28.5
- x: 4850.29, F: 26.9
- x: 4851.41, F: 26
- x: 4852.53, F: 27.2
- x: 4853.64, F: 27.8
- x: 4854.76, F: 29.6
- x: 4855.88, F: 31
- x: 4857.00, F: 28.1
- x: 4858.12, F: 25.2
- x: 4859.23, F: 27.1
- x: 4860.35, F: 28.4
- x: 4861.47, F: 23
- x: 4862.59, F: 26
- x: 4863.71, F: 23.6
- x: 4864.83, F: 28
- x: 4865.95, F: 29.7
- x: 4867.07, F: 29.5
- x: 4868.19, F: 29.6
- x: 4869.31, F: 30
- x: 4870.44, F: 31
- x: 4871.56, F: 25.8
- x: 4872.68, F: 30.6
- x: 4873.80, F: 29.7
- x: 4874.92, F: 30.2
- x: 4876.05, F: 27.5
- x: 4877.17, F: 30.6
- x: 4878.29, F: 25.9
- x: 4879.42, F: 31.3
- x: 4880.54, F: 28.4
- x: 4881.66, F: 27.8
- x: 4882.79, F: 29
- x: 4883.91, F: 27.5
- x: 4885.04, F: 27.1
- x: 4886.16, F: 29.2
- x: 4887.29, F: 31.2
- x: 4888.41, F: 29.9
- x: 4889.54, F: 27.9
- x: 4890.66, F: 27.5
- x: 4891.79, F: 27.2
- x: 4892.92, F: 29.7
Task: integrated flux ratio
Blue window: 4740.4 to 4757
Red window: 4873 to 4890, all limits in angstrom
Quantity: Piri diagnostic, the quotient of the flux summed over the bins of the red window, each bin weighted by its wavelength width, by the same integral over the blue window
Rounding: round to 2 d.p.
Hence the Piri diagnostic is 0.93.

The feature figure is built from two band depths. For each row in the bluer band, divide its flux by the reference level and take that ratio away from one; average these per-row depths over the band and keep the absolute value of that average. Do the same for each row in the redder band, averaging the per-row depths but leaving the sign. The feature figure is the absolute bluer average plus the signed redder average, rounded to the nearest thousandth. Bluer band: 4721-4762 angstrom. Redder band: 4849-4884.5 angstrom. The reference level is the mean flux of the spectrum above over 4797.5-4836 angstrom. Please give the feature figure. 0.078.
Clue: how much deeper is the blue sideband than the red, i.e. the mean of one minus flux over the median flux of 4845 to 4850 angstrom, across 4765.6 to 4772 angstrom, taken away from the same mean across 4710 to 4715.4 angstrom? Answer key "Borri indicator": 0.08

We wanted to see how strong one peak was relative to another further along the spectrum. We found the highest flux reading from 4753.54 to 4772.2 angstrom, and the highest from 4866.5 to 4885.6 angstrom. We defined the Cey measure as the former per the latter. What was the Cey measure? 1.03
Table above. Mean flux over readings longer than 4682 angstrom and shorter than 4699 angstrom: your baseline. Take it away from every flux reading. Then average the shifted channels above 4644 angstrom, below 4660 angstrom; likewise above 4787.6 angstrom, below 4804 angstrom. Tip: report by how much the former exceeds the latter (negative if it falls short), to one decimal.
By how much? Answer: -3.1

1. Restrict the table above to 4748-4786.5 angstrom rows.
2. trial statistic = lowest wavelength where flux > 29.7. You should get 4748.62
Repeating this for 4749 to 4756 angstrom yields 4749.72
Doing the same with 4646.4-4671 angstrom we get 4655.52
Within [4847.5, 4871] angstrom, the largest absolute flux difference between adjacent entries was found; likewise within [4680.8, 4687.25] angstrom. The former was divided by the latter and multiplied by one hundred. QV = 142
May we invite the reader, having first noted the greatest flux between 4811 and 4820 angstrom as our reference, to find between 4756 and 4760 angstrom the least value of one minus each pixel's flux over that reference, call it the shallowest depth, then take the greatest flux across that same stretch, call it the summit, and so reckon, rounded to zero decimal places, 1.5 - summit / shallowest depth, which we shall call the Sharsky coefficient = -284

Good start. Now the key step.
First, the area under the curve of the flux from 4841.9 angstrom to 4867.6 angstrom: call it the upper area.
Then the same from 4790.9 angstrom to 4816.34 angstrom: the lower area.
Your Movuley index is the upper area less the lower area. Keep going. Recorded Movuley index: -66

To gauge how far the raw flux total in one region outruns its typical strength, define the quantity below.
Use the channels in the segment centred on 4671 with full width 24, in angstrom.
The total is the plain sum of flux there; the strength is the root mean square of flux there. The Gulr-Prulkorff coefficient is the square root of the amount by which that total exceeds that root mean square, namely 24.2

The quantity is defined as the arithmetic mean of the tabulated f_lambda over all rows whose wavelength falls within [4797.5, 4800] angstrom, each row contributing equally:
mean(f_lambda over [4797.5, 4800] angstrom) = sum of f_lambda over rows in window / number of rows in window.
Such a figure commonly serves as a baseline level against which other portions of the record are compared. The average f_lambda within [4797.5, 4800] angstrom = 31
